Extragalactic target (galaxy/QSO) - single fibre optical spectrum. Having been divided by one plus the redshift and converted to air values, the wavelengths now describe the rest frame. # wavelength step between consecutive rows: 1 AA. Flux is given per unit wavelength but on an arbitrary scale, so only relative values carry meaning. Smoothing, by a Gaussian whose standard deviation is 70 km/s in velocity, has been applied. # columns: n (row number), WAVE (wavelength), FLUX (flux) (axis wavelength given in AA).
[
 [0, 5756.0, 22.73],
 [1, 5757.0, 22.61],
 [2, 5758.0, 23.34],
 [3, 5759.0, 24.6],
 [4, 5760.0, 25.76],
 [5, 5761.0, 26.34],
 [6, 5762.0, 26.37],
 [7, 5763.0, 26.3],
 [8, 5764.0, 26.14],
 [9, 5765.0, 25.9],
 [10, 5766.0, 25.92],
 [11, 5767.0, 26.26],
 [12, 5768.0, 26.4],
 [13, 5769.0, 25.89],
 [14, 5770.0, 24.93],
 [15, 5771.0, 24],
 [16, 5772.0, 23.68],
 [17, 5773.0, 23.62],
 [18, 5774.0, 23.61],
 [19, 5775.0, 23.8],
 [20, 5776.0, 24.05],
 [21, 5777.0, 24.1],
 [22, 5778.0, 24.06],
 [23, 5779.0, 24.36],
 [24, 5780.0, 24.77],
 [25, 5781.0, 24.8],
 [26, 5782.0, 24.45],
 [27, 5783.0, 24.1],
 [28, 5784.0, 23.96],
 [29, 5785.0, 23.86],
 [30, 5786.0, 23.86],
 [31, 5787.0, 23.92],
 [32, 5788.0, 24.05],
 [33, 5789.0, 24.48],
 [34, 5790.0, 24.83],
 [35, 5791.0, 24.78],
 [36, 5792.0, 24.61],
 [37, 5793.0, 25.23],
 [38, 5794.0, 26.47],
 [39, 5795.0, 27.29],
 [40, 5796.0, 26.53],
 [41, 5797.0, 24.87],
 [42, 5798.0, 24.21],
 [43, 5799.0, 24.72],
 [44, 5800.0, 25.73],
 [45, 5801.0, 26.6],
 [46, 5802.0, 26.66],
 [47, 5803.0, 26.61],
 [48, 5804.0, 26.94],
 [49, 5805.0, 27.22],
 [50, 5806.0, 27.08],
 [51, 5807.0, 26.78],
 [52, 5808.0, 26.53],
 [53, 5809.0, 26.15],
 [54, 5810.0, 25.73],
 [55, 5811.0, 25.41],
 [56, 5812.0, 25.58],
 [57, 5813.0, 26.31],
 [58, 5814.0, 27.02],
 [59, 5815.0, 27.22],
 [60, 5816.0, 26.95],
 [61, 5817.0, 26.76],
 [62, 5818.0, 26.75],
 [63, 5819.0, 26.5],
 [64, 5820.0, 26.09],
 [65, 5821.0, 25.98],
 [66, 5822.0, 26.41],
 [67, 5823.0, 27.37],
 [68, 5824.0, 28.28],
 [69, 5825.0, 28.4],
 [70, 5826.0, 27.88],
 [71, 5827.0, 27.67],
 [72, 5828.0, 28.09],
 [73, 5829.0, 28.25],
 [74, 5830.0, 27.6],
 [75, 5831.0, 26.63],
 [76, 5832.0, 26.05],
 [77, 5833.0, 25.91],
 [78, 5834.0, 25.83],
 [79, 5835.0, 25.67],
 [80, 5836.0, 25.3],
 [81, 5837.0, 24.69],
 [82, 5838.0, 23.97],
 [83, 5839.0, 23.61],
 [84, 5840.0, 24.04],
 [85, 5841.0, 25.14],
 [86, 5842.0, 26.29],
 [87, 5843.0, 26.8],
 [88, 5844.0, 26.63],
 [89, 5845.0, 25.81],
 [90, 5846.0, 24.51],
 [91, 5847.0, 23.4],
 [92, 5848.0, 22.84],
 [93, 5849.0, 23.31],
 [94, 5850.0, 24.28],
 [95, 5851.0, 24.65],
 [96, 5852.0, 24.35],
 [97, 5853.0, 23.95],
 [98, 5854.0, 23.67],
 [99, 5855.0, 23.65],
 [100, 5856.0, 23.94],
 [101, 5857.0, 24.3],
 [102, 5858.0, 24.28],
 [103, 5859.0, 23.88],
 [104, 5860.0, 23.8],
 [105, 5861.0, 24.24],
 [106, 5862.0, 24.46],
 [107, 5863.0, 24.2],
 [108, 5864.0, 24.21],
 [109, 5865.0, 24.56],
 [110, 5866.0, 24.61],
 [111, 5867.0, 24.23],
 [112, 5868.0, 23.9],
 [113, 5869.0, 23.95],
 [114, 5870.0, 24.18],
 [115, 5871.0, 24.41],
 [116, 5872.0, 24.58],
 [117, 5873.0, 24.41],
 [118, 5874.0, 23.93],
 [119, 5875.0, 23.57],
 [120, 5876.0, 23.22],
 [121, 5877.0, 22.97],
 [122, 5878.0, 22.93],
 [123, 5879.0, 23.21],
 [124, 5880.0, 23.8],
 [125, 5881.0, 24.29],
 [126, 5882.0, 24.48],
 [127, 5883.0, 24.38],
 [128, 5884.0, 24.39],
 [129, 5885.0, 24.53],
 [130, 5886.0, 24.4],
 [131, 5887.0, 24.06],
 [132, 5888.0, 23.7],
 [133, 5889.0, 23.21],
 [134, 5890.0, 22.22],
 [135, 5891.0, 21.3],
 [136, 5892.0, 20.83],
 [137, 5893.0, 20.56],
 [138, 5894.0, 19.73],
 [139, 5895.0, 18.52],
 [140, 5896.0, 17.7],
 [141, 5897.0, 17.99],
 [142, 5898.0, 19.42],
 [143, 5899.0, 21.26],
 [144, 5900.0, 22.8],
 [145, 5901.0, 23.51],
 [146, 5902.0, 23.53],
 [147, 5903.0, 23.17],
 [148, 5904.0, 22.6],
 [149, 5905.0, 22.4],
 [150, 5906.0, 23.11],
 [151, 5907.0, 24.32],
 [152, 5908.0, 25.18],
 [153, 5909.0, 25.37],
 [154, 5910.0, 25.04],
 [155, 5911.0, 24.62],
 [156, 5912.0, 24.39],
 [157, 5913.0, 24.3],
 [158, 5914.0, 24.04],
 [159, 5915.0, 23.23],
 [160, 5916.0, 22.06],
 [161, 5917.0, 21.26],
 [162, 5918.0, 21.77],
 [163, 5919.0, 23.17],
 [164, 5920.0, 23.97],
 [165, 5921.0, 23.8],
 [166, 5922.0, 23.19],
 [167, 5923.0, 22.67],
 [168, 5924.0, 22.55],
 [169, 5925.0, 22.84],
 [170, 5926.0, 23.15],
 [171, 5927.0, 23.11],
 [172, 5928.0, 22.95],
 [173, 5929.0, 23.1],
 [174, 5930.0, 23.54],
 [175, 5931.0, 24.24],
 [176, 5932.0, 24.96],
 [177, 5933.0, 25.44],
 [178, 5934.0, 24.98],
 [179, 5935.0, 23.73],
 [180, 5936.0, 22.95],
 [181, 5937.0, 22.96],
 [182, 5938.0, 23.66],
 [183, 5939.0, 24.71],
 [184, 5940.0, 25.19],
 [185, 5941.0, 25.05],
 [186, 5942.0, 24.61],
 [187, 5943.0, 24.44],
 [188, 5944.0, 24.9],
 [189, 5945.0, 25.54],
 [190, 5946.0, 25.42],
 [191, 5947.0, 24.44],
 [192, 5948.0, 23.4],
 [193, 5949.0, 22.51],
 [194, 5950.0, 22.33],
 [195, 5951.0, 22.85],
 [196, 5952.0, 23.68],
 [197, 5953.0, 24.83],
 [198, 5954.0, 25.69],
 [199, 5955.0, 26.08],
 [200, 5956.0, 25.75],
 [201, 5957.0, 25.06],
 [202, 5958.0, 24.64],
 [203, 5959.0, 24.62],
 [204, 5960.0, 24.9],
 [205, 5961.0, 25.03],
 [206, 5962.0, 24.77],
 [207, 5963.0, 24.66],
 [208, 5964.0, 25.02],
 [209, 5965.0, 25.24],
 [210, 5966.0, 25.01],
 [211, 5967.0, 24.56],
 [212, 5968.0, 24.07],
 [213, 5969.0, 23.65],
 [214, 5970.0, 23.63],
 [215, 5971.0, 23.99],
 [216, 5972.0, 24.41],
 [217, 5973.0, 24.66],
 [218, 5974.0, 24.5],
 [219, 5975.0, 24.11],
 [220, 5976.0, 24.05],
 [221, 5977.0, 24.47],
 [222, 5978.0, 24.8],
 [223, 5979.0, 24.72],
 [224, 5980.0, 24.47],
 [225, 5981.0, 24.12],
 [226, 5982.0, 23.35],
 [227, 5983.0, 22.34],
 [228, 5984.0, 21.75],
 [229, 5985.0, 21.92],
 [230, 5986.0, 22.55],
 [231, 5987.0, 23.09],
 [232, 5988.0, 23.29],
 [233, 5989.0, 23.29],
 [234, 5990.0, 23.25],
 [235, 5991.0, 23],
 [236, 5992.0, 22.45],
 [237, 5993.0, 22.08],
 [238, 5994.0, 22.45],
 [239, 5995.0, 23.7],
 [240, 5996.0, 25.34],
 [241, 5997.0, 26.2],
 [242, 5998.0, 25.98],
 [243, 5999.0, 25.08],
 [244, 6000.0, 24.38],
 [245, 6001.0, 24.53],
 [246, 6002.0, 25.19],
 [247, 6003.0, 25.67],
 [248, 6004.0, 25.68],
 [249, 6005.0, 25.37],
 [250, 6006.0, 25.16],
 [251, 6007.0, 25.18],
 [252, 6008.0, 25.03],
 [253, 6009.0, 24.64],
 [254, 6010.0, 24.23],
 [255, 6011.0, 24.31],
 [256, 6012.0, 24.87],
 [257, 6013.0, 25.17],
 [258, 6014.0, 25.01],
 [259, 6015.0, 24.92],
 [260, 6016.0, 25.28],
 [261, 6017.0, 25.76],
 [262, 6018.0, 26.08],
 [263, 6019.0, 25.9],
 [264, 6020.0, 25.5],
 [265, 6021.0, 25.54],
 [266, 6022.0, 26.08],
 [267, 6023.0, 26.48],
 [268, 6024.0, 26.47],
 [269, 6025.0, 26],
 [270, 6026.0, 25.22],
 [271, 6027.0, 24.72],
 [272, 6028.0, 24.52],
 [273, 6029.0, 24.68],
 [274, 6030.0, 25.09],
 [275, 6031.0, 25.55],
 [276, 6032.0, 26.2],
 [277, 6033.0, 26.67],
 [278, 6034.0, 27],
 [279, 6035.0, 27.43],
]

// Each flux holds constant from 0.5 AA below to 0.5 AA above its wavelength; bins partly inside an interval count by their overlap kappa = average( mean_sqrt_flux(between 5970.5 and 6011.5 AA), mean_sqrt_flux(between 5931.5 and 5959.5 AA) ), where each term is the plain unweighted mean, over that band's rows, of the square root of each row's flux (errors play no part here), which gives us 4.93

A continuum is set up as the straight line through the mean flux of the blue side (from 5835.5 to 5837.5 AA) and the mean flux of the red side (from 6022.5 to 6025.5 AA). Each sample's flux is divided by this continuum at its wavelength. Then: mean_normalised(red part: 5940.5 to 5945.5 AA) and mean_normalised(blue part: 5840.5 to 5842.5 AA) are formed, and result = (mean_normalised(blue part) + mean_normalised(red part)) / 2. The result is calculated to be 1.00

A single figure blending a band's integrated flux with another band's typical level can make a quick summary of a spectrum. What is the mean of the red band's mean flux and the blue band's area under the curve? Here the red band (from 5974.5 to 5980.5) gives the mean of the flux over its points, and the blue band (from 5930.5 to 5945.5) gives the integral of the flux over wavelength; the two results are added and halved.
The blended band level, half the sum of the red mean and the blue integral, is 196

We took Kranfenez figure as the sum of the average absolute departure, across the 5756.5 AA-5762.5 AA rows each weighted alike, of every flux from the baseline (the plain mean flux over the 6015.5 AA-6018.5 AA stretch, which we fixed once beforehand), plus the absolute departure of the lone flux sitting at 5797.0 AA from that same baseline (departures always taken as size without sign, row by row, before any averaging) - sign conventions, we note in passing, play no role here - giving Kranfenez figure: 2.2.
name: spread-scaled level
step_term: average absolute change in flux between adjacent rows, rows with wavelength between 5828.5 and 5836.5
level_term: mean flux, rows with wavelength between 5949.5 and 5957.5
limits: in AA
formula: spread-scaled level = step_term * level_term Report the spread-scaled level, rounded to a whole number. 10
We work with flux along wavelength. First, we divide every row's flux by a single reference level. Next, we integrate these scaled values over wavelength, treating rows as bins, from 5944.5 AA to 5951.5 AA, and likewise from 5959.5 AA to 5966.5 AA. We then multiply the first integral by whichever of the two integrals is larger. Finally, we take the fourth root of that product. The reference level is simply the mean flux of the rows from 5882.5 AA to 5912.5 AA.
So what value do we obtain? 2.75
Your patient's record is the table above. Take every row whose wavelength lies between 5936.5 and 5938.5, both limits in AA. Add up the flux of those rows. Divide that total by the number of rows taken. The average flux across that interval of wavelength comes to 23.3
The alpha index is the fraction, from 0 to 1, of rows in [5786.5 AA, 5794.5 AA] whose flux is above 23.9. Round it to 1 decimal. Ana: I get 1.0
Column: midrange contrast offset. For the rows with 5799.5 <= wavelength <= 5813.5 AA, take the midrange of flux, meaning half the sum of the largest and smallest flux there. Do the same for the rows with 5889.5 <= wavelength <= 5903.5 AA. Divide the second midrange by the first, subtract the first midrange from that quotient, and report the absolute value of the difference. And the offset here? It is 25.5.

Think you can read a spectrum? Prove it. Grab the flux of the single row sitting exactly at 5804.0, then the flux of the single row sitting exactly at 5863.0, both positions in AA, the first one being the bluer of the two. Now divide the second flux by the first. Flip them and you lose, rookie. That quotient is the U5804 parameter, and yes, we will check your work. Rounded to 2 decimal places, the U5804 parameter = 0.90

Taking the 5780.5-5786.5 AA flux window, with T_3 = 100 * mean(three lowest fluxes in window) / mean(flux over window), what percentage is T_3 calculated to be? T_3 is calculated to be 98.8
